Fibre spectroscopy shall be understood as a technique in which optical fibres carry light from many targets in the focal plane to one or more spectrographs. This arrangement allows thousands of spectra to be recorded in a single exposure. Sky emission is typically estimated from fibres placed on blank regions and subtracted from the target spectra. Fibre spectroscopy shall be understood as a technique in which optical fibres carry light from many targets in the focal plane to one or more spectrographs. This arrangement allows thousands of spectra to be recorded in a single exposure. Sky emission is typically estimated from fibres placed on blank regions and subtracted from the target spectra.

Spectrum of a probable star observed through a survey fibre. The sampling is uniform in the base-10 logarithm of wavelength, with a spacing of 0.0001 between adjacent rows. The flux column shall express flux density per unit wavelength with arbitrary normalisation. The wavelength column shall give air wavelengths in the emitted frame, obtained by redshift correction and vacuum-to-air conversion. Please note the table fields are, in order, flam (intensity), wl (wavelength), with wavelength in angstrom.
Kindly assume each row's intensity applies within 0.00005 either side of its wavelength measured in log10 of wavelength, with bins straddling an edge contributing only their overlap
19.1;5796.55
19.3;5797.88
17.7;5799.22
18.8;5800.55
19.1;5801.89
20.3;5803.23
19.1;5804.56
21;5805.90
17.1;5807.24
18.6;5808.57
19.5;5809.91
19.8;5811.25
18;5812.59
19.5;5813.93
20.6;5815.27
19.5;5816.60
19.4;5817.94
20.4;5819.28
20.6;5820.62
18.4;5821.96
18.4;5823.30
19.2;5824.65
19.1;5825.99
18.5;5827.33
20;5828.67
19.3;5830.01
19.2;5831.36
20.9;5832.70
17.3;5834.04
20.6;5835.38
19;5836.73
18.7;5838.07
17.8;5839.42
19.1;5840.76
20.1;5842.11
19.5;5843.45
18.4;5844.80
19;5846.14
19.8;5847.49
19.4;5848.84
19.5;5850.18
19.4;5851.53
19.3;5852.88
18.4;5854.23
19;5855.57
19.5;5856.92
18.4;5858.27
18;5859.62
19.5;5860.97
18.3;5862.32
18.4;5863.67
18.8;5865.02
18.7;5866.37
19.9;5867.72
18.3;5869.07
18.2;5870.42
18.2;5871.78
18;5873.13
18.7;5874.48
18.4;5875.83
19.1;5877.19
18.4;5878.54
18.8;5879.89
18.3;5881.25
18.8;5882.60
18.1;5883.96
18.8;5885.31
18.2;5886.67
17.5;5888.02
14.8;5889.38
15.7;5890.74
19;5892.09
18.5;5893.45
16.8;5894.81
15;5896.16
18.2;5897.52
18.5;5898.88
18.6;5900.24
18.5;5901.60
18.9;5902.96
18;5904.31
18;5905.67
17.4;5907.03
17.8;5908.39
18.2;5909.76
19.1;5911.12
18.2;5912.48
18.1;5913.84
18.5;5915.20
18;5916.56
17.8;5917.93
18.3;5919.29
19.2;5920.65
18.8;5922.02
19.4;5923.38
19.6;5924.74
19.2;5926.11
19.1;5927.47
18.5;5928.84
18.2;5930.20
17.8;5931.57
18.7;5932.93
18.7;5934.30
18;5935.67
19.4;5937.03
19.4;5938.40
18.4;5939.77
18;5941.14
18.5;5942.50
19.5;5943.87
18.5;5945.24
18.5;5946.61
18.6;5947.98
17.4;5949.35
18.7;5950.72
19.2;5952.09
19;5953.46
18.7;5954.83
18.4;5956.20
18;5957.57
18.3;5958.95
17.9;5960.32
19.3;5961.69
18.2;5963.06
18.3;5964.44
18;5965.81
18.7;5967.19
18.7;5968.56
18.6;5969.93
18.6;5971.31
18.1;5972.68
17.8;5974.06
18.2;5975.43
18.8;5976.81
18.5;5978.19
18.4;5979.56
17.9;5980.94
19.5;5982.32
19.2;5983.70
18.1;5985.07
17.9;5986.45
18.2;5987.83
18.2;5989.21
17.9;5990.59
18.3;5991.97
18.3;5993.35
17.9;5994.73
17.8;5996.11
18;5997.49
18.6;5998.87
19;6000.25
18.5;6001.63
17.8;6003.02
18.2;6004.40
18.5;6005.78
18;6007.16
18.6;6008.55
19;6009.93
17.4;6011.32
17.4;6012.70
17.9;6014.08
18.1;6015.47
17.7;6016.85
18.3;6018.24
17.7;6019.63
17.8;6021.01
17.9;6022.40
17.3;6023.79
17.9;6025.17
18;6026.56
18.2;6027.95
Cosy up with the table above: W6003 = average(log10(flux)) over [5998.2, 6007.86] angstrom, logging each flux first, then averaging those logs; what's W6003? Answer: 1.264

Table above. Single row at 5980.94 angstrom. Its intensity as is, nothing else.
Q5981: 17.9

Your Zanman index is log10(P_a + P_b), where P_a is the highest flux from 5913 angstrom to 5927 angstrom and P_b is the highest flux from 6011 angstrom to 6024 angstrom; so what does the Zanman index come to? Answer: 1.579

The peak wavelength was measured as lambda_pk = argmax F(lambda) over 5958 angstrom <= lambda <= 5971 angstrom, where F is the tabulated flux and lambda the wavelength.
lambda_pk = 5961.69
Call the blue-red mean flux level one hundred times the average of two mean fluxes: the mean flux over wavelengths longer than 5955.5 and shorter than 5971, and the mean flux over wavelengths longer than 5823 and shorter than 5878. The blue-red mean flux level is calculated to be 1868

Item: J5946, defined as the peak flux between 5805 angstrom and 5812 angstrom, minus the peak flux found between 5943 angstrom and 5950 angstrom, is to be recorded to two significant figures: 1.5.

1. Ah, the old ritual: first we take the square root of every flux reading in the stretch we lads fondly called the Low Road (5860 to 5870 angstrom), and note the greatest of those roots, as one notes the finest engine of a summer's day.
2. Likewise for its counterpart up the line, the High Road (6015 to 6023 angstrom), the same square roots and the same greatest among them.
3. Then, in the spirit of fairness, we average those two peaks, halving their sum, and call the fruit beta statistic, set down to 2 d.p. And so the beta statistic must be 4.37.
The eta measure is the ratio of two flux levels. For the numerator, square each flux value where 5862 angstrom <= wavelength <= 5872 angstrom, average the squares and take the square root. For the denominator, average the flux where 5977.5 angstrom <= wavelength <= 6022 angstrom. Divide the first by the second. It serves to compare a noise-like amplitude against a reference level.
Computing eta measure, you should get 1.02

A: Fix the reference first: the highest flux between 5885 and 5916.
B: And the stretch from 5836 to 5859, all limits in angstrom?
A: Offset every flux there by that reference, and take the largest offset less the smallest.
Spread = 2.3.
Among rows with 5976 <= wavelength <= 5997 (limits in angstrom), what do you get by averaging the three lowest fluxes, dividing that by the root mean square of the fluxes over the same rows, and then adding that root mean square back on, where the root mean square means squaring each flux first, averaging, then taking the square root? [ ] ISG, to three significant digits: 19.3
